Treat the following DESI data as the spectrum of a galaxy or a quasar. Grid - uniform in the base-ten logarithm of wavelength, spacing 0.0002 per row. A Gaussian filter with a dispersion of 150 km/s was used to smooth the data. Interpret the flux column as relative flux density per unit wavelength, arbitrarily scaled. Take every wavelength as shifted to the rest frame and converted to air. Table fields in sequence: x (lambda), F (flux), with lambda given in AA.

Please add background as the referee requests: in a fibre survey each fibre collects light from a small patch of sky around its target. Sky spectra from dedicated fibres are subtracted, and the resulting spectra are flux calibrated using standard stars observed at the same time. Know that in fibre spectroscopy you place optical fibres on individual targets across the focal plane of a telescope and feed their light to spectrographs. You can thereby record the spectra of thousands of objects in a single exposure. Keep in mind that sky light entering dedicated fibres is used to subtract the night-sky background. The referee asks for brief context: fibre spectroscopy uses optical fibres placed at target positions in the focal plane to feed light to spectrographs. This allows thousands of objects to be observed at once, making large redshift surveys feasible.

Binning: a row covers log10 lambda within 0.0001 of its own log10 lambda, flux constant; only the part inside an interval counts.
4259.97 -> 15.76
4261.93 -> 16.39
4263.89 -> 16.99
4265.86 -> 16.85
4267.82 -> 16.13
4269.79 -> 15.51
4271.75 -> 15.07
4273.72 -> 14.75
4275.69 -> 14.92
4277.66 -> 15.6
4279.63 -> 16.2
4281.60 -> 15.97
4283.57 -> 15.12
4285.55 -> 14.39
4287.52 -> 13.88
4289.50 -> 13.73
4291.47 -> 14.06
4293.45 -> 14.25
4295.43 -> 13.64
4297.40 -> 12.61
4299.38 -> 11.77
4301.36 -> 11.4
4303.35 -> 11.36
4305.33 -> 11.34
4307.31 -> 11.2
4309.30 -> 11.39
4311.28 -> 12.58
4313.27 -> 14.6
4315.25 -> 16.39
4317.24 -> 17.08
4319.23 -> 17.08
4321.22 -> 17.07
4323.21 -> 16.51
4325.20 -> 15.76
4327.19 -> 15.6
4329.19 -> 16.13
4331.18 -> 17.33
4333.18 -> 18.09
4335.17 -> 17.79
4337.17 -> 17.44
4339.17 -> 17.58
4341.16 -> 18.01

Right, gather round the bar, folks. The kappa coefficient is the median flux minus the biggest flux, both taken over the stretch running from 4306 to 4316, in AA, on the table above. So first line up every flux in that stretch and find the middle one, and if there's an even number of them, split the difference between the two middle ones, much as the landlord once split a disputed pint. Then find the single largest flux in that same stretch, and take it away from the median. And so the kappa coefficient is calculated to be -3.8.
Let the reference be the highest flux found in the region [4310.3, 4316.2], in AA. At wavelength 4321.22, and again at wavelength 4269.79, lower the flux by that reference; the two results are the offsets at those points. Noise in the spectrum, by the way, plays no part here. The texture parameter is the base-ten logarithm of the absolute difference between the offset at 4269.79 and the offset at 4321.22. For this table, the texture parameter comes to 0.2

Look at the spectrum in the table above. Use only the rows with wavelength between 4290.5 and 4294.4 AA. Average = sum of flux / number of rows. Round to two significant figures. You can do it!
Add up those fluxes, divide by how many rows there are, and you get 14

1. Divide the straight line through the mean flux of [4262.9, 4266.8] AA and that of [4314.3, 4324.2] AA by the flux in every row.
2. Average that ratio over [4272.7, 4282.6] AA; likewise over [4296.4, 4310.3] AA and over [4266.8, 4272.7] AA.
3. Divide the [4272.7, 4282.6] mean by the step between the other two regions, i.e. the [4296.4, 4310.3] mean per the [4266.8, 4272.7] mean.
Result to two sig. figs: 0.81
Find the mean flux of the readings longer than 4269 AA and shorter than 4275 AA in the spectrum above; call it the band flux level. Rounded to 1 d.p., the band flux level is 15.1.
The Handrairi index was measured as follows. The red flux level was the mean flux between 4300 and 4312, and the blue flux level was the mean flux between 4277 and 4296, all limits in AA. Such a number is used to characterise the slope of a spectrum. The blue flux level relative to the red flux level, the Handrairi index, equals 1.27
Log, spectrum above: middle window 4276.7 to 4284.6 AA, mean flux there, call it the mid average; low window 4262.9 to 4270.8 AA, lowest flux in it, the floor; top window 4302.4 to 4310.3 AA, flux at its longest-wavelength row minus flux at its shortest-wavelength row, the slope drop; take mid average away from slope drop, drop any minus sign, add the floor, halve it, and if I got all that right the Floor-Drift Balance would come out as 15.6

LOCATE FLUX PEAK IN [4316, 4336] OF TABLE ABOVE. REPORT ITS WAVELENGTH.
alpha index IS 4333.18 AA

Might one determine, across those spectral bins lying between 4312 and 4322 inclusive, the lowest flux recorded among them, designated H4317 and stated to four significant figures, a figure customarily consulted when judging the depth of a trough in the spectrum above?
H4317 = 14.60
